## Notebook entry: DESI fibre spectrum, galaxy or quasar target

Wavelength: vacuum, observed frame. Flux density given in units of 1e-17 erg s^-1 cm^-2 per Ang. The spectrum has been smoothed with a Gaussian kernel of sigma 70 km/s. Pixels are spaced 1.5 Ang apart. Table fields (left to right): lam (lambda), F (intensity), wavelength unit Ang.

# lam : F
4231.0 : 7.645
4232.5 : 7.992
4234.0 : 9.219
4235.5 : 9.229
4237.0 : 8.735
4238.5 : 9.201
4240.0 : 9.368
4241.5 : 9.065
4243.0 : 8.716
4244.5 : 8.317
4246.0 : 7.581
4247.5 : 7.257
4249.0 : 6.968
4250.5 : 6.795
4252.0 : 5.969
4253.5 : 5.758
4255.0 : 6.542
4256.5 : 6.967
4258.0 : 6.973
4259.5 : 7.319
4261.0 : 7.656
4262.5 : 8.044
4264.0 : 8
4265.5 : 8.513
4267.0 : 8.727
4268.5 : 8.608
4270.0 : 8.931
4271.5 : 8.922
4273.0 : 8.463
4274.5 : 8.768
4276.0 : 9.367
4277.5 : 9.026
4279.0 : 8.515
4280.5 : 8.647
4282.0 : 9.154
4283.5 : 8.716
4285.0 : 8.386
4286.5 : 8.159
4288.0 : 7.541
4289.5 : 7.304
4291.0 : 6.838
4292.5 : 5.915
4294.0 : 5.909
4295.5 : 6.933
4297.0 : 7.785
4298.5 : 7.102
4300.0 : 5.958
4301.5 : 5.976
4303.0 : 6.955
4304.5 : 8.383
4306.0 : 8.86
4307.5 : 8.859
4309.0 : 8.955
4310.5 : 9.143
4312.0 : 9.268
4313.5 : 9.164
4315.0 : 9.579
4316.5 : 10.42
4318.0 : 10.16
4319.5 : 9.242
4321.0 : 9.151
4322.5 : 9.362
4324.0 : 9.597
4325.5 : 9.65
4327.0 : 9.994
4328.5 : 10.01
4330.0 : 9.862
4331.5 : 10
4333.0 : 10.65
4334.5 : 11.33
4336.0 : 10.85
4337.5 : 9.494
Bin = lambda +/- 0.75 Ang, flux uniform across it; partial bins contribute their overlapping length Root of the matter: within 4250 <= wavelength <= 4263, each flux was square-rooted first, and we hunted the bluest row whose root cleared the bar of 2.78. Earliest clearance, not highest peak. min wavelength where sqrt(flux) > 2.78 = 4262.5 Ang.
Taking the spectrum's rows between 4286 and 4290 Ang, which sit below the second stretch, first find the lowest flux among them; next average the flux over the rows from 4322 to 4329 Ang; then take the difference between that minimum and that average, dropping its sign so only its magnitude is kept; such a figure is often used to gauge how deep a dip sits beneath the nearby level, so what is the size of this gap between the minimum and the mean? 2.4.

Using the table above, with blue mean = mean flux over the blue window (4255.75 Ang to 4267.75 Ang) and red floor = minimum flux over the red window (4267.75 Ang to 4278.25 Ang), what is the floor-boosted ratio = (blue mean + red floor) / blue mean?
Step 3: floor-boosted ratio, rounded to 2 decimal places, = 2.09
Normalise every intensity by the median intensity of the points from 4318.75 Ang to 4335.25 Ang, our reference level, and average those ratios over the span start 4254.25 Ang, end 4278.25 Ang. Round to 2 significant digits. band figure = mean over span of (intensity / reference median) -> 0.83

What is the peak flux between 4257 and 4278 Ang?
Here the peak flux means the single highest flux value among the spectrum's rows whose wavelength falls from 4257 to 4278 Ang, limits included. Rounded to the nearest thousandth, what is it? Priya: 9.367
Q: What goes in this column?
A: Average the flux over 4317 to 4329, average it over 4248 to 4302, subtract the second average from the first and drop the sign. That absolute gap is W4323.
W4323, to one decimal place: 2.0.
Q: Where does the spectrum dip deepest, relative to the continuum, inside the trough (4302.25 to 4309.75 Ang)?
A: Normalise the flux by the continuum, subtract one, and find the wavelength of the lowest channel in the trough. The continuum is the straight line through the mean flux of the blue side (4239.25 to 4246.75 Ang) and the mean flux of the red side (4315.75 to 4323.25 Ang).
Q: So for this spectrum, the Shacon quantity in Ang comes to 4303.0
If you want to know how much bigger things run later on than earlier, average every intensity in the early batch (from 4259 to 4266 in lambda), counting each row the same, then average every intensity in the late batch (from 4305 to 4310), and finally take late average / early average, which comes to 1.12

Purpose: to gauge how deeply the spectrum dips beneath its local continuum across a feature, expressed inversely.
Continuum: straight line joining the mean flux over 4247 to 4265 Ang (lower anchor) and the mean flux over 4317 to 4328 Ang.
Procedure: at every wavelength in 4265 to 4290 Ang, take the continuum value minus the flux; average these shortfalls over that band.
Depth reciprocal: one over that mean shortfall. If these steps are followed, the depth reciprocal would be -1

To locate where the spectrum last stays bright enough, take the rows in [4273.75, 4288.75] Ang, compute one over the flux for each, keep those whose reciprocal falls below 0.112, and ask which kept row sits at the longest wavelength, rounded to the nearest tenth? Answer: 4282.0 Ang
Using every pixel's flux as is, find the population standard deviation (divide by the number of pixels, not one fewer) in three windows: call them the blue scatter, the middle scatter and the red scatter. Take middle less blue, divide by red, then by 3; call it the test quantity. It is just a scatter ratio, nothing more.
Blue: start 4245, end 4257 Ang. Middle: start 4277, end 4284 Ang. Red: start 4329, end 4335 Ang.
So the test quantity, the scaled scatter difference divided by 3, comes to -0.19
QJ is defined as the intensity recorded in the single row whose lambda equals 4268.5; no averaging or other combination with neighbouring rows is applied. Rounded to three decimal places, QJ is 8.608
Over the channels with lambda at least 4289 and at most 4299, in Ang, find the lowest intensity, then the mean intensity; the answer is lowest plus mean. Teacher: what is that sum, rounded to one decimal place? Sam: 12.7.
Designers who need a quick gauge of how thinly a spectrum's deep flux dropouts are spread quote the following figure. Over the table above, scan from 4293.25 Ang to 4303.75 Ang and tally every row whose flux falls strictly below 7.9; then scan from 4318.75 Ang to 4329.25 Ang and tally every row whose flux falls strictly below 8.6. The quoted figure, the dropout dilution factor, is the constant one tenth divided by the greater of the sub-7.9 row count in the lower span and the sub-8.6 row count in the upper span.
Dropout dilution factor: 0.014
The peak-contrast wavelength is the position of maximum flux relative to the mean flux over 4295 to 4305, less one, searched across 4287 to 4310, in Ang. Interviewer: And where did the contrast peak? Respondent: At 4309.0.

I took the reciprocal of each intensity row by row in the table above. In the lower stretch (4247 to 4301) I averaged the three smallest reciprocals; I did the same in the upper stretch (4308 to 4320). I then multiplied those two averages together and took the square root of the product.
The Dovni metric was 0.104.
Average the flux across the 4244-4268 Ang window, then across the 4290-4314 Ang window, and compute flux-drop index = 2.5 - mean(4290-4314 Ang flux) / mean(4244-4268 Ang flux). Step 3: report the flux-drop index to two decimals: 1.46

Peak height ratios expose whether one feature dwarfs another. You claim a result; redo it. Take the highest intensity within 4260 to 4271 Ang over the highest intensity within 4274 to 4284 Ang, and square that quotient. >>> 0.91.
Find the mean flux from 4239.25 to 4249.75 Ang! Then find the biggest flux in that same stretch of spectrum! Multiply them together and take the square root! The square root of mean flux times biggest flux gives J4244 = 8.8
